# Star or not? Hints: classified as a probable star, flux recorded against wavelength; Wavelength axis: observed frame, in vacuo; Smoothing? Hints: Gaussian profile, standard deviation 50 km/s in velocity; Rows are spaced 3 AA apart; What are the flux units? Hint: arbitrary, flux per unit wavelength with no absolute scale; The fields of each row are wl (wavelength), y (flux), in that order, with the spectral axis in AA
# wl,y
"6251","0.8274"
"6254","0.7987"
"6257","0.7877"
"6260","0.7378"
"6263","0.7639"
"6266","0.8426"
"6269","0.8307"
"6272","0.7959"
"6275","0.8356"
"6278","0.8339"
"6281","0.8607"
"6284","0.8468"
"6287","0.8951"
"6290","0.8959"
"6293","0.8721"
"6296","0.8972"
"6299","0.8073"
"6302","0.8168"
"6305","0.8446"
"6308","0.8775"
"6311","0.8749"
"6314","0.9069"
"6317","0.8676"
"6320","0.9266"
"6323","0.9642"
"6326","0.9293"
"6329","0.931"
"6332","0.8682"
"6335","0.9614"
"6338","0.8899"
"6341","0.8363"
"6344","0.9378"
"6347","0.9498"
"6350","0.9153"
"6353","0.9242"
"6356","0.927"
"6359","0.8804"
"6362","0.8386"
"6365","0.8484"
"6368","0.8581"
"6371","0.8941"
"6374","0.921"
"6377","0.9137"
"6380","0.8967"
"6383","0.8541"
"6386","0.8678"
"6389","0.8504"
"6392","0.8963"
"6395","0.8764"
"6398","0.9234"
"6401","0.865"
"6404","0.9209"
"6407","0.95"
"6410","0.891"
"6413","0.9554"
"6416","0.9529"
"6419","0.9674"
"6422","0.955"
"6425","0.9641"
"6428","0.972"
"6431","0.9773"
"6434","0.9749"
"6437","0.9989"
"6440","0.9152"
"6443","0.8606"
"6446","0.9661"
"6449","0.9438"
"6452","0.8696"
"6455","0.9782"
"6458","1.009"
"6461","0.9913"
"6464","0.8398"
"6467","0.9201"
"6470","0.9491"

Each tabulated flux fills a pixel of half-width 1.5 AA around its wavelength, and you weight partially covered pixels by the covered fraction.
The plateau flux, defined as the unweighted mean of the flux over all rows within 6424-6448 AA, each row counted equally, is 0.95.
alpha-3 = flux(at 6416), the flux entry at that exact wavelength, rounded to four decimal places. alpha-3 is 0.9529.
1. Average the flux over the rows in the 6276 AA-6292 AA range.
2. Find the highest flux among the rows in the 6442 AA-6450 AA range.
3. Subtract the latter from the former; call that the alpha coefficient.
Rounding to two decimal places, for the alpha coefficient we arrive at -0.10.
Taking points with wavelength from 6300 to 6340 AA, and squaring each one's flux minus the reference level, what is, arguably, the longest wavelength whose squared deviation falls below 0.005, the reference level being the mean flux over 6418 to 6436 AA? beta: 6335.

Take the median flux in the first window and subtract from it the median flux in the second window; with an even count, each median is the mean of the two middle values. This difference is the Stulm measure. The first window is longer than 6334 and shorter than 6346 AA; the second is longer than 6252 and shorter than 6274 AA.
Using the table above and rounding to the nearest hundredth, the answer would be 0.12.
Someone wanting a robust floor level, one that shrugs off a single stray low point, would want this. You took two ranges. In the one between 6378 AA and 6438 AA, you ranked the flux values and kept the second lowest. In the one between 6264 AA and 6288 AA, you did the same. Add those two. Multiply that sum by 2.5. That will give 4.21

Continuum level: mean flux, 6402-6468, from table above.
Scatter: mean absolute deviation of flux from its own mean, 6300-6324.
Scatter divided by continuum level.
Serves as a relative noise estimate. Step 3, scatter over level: 0.0379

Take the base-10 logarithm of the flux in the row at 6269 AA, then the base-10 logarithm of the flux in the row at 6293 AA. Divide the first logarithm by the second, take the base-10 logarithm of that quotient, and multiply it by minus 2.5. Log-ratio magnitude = -0.3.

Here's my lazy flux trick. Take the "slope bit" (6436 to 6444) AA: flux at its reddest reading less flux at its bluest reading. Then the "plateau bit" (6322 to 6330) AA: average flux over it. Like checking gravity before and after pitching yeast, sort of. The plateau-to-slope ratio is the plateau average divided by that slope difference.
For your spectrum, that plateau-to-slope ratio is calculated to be -7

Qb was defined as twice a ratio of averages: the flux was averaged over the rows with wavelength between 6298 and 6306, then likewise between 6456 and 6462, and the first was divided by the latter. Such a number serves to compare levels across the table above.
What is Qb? 1.65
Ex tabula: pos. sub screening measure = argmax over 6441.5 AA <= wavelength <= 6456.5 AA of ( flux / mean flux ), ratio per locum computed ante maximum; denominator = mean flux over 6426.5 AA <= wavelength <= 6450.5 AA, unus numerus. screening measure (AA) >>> 6455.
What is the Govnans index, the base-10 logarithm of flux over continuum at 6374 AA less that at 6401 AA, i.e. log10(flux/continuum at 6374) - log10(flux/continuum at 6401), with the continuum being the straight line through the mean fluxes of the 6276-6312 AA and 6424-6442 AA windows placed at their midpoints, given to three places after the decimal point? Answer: 0.037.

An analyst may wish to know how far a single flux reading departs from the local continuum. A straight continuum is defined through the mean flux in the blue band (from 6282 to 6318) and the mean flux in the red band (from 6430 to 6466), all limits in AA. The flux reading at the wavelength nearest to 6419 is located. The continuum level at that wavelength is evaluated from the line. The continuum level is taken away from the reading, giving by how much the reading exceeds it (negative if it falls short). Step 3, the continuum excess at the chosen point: 0.039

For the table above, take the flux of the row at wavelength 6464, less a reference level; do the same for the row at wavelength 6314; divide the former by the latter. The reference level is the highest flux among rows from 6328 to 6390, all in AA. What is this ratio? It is 2.2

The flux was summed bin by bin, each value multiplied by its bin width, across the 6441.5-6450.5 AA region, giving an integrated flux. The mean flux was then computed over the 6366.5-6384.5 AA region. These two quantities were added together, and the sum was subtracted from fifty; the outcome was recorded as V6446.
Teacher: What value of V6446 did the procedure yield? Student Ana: 40.8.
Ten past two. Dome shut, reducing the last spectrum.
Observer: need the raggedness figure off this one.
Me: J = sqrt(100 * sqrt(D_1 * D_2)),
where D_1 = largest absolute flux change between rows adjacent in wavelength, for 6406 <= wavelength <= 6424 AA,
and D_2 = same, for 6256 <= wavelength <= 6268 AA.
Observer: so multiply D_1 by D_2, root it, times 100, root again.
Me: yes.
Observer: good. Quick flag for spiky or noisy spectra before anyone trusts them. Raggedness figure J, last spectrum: 2.7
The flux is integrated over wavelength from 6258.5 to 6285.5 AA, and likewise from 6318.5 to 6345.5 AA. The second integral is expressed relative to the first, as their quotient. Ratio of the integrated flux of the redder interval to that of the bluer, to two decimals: 1.12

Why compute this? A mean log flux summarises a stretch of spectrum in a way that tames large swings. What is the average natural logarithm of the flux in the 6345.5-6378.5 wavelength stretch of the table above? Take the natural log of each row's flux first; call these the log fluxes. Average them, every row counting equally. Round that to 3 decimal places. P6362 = -0.109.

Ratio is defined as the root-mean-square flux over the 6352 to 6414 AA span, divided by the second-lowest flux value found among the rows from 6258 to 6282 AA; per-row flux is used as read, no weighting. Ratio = 1.17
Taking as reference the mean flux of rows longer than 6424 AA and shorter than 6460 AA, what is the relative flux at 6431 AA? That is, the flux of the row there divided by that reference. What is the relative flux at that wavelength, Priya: 1.03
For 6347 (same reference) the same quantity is 1.00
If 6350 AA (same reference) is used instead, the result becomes 0.96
